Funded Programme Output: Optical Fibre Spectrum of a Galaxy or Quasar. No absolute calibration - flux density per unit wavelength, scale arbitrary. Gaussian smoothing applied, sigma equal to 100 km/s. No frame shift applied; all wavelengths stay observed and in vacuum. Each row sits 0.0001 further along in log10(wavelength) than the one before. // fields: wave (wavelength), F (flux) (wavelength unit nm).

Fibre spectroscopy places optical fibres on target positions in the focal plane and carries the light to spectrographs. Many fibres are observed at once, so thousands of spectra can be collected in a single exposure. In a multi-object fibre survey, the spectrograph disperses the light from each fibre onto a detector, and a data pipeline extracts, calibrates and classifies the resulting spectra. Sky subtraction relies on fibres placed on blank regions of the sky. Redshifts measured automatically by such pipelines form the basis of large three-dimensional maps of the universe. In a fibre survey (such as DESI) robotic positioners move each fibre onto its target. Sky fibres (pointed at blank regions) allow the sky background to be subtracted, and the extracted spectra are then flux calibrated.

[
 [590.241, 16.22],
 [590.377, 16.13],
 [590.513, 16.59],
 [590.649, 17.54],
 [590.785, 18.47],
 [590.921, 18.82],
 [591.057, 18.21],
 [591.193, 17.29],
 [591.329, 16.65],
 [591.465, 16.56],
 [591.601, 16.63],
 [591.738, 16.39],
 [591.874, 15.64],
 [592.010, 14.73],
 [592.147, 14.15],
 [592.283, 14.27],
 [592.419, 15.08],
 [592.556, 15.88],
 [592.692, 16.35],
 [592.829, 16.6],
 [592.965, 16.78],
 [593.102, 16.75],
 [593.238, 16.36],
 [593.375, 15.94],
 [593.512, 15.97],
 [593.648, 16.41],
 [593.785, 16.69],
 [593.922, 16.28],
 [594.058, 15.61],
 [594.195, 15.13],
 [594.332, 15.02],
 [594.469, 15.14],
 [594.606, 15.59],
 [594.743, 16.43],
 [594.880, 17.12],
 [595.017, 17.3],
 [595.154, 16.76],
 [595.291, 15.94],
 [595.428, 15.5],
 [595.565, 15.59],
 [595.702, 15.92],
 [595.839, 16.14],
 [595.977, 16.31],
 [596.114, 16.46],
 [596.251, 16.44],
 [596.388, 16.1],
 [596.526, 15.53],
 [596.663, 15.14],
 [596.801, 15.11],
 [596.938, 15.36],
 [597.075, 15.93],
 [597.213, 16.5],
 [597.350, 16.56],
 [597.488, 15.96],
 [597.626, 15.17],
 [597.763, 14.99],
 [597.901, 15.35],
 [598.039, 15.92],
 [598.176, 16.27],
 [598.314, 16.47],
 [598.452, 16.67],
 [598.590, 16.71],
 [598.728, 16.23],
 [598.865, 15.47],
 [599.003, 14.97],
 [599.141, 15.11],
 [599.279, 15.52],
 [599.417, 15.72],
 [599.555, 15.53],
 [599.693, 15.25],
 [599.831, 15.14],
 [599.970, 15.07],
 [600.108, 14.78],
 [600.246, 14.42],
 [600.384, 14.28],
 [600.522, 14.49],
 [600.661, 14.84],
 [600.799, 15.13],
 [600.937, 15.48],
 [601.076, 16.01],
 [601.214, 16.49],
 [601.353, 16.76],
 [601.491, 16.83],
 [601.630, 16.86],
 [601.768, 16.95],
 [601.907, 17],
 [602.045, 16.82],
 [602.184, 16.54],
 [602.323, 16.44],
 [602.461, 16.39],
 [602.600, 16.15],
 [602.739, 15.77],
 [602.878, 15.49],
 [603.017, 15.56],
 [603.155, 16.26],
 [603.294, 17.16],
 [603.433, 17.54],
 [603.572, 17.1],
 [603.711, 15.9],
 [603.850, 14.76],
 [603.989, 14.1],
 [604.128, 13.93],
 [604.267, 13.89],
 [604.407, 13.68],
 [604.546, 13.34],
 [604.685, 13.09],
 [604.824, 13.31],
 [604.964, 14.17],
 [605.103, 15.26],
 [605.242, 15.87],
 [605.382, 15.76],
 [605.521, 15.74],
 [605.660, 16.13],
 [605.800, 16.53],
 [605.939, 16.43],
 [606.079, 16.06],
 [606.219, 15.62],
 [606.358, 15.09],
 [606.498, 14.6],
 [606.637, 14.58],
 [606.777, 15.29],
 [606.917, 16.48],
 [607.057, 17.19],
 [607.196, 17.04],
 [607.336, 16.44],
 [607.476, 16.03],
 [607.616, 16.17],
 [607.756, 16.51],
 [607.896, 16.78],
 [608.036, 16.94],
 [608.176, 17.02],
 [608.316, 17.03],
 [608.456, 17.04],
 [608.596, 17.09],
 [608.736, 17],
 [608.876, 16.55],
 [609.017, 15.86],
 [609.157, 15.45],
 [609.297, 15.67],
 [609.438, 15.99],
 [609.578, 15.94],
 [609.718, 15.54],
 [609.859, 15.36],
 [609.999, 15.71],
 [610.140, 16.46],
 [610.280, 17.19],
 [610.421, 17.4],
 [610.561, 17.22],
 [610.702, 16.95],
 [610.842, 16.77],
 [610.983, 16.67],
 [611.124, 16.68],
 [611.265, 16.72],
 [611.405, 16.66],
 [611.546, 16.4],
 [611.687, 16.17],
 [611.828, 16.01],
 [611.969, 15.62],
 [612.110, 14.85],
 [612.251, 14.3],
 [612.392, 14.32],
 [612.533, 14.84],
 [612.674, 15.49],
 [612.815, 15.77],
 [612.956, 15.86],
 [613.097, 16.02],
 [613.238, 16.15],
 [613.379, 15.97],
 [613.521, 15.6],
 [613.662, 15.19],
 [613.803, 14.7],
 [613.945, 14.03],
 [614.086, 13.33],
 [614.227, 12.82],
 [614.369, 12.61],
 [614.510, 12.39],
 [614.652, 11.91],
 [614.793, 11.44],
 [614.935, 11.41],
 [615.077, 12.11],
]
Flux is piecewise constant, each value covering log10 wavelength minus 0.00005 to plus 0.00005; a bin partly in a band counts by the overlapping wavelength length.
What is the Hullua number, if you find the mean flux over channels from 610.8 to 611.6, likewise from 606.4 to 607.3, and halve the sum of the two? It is 16.3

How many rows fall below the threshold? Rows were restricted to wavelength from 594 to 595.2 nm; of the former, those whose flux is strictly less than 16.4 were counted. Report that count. 5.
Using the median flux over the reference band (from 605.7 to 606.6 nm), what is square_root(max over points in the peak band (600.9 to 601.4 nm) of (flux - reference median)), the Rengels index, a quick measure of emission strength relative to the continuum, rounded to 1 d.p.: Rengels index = 1.0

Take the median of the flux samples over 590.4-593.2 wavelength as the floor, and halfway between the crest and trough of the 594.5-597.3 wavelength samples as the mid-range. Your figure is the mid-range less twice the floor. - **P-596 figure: -17.0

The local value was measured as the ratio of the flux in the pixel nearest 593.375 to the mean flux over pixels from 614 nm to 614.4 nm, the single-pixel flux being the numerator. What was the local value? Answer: 1.23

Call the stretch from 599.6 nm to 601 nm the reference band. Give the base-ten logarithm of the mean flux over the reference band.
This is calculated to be 1.17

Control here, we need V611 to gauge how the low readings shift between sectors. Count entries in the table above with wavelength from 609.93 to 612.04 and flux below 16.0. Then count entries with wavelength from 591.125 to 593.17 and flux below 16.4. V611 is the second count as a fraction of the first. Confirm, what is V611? 4.0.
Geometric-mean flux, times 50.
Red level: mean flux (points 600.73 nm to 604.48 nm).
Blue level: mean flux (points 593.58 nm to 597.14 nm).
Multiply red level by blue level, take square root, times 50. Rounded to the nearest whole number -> 798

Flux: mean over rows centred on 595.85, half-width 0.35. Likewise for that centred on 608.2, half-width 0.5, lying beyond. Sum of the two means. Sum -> 33.0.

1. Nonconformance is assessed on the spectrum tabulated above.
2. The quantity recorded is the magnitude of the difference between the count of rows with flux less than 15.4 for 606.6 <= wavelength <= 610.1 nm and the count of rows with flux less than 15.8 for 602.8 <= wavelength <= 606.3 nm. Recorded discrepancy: 12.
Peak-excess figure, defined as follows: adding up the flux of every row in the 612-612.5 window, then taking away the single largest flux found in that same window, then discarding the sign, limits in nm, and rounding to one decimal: 28.6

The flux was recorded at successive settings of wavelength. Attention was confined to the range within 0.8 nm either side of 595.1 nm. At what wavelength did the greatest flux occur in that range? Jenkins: 595.017 nm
